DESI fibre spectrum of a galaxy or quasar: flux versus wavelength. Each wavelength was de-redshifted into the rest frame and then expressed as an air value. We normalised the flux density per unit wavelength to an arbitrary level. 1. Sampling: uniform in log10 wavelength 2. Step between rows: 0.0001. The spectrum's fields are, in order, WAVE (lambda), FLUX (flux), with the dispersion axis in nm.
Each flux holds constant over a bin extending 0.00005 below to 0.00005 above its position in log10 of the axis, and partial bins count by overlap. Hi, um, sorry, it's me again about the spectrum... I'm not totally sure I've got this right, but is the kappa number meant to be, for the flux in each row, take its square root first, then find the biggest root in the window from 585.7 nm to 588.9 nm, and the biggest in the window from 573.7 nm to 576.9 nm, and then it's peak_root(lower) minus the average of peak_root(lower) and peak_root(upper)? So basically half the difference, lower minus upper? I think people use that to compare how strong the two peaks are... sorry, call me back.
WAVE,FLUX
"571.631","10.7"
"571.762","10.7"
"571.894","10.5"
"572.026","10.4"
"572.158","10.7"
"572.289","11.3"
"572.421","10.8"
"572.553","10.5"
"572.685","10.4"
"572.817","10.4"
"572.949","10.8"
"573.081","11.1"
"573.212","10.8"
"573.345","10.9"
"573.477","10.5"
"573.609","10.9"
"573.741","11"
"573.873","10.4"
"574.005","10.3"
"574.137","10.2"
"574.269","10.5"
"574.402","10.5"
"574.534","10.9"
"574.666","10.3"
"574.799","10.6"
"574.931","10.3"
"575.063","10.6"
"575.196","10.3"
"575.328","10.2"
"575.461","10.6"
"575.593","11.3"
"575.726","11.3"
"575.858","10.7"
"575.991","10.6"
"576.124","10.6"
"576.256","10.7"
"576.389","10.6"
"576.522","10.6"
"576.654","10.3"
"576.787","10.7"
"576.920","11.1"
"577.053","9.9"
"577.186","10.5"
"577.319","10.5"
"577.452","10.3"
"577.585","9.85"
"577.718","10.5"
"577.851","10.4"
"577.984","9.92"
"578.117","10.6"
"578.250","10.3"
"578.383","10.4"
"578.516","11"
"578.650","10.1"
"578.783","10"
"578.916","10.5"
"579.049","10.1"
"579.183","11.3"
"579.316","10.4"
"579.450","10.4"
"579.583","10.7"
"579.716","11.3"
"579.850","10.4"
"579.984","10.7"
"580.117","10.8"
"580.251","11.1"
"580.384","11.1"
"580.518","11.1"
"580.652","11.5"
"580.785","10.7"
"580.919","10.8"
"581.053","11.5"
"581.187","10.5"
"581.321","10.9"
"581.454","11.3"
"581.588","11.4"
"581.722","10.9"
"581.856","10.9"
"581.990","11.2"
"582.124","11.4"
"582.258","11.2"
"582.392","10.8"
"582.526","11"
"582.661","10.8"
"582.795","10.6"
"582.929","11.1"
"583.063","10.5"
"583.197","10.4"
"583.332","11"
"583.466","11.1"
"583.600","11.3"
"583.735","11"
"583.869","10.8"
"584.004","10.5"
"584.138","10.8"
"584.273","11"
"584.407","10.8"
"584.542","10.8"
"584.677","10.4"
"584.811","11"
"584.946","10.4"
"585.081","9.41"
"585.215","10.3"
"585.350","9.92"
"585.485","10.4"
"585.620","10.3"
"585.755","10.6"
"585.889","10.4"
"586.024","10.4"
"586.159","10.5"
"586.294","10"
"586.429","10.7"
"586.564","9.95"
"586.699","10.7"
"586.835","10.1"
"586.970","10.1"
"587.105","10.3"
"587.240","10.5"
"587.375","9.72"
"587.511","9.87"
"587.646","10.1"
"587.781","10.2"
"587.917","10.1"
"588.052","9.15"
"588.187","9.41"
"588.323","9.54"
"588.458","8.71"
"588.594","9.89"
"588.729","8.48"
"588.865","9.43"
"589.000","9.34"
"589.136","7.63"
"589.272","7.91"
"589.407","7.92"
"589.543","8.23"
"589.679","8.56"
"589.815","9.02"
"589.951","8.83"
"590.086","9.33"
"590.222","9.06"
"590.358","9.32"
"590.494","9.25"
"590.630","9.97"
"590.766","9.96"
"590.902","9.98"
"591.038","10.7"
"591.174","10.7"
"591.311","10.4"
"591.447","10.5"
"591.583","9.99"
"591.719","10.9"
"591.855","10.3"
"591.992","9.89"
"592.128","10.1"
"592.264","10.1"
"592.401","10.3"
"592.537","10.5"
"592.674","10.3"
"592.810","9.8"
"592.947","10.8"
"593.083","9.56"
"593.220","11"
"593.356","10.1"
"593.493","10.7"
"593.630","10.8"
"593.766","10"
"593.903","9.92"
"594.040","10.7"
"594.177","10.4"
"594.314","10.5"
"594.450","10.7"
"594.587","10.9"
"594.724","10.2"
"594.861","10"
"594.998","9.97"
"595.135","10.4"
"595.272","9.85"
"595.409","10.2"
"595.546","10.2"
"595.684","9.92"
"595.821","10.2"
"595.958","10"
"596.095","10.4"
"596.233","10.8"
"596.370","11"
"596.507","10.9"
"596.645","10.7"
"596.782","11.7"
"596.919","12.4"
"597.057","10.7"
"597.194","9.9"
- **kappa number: 0.05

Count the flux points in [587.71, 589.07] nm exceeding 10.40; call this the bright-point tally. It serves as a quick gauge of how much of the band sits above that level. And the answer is 0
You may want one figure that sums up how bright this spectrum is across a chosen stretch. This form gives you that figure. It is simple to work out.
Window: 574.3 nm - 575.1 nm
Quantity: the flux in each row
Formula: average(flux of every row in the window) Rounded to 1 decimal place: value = 10.5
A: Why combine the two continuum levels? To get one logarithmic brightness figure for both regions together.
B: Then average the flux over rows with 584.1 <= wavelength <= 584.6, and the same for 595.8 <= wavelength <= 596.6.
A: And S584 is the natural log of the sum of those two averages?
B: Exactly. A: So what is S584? 3.06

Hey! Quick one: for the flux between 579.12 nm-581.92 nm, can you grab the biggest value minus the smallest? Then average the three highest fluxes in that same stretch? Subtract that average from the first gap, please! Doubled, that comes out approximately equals -20.7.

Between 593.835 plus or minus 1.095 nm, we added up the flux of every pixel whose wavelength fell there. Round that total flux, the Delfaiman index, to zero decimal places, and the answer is 166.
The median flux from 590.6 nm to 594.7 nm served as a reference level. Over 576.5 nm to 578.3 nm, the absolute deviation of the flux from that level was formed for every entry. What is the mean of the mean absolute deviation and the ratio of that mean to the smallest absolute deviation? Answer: 2.7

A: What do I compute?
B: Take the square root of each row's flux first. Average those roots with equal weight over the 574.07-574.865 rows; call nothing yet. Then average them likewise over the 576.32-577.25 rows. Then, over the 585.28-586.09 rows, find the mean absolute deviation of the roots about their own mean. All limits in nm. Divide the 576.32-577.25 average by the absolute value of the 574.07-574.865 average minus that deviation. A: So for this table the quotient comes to 1.01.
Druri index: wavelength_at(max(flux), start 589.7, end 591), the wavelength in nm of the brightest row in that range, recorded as 590.902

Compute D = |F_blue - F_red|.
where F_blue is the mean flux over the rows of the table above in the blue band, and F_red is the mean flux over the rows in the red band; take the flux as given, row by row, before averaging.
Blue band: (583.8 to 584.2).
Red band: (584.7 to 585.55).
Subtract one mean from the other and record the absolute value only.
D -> 0.46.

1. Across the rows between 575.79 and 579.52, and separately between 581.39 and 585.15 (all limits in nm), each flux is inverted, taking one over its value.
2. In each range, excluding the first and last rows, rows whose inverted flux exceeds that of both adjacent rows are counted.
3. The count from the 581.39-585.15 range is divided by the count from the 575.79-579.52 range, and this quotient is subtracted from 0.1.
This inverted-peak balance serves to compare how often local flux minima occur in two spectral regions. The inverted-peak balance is -0.61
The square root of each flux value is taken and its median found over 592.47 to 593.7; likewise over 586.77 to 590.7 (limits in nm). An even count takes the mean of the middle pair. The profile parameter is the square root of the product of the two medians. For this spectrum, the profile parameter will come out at 3.15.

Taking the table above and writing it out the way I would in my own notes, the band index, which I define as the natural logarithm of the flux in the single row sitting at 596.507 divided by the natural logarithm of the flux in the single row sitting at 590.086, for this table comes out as 1.070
